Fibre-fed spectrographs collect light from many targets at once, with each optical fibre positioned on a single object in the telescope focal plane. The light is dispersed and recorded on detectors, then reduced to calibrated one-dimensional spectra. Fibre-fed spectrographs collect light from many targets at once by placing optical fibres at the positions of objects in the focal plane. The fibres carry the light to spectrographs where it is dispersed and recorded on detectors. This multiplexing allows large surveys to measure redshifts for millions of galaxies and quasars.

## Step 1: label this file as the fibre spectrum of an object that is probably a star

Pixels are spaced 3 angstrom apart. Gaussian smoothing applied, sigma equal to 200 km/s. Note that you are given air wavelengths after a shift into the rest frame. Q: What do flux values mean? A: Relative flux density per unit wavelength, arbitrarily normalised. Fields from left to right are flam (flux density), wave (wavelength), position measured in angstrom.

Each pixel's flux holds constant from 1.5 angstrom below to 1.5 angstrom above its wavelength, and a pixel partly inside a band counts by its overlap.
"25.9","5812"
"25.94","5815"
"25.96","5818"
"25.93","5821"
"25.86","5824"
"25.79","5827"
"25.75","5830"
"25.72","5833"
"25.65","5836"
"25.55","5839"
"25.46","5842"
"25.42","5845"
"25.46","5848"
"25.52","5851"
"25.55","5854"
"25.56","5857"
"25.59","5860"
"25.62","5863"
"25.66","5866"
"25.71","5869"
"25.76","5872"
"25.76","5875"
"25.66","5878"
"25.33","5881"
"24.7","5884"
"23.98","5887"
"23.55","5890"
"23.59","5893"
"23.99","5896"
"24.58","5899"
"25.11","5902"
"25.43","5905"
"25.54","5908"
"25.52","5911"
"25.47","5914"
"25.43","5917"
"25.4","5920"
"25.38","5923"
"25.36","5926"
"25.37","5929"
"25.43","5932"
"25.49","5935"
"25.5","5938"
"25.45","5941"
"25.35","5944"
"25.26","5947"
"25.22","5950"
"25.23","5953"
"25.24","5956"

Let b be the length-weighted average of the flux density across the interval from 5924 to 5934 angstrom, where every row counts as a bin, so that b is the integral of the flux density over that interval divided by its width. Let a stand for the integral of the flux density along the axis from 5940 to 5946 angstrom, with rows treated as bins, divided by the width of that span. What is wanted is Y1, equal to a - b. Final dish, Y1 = -0.01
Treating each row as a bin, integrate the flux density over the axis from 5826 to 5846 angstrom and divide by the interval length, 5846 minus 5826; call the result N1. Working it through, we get 25.6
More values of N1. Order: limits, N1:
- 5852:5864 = 25.6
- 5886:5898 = 23.8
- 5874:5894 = 24.7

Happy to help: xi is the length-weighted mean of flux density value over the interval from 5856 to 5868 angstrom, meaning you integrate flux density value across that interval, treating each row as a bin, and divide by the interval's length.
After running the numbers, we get 25.6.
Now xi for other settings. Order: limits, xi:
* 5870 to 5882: 25.6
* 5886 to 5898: 23.8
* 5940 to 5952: 25.3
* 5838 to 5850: 25.5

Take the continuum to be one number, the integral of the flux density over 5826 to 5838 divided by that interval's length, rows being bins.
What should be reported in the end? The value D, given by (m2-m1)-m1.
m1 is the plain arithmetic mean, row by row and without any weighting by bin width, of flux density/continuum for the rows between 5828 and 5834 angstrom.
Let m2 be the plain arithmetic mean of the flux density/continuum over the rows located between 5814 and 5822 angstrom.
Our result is -0.993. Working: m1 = 1.00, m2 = 1.01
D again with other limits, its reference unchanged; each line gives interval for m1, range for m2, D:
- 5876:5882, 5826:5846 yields -0.986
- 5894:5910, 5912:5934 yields -0.951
